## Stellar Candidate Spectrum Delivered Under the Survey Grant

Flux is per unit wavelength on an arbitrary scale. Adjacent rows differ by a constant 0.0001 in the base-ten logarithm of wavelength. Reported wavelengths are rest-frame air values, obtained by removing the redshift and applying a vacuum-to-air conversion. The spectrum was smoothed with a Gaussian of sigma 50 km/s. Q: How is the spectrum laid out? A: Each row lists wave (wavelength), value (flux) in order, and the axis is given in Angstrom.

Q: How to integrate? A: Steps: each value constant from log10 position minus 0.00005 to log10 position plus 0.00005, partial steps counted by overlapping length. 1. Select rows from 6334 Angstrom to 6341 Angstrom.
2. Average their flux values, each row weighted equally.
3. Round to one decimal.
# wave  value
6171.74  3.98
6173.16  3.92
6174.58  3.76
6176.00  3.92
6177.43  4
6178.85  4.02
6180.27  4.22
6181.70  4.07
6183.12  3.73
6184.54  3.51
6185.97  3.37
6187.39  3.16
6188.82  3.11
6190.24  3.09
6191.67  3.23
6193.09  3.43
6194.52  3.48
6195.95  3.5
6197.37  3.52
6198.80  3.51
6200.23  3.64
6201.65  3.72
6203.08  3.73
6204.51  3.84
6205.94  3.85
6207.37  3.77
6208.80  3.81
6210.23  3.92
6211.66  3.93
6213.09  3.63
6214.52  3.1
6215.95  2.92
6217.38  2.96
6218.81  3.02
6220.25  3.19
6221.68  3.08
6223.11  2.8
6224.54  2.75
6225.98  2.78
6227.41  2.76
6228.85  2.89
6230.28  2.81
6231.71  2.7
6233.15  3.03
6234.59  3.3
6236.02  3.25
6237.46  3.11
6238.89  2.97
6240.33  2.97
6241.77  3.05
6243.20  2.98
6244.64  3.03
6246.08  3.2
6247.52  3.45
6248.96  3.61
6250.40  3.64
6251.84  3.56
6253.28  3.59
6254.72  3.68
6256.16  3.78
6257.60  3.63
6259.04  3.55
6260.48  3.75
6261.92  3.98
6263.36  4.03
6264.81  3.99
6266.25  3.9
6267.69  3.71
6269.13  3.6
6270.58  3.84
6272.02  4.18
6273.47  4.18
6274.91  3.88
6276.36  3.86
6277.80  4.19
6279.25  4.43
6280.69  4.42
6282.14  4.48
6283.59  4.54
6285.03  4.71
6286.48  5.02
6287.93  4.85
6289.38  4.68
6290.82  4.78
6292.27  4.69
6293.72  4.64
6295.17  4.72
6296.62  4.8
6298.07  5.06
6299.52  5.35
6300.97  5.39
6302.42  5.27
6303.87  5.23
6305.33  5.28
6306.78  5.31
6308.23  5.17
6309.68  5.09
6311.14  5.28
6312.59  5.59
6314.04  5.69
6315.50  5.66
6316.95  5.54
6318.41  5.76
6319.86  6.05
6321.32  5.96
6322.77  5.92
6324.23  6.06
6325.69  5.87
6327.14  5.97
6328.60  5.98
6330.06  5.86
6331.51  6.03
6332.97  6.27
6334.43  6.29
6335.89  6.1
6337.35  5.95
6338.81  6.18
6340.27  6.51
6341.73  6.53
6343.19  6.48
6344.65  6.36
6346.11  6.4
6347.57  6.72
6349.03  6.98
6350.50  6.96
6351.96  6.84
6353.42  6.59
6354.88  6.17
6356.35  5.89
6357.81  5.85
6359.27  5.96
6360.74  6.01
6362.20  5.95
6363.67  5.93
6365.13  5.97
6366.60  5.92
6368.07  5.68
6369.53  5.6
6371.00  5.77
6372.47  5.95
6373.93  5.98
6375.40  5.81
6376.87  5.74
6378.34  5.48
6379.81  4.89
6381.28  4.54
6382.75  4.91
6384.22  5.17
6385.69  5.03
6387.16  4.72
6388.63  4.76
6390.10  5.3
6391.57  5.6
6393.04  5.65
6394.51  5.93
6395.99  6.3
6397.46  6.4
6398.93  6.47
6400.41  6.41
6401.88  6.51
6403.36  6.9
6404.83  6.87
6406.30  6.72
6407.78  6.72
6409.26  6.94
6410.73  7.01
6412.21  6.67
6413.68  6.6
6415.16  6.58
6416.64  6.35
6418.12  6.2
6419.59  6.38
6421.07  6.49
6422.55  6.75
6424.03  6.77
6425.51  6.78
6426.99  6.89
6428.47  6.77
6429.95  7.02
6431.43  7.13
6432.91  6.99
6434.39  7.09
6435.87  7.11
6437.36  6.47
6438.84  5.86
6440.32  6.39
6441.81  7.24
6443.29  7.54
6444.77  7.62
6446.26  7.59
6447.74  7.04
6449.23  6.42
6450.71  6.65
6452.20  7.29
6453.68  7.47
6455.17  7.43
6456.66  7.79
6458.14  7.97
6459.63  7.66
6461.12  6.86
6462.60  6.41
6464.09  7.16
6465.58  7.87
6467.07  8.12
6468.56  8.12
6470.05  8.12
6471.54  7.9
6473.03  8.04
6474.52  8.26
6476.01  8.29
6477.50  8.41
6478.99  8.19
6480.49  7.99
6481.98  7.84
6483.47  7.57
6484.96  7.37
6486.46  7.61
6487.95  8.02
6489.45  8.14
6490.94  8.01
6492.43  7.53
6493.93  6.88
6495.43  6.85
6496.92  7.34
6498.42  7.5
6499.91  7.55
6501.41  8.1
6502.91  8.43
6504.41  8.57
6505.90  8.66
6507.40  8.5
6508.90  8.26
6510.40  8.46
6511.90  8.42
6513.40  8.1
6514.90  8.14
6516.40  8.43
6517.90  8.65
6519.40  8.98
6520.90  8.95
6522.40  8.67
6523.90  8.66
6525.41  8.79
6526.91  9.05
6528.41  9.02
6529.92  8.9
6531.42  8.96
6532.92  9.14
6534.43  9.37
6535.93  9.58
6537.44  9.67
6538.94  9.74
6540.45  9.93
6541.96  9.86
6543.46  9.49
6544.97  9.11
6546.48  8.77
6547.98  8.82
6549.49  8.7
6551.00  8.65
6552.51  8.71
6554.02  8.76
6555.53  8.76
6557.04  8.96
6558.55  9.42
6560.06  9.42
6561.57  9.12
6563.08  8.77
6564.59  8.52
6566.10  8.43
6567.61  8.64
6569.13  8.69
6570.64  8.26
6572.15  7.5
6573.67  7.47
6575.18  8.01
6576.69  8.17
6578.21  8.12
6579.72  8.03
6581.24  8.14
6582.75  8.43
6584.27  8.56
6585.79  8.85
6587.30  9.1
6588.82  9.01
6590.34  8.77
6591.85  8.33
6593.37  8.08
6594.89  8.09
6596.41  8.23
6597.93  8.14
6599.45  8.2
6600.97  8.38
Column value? 6.2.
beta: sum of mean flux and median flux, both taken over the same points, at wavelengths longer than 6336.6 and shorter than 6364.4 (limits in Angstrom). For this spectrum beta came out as 12.7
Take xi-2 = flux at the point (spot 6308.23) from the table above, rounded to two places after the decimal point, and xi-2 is 5.17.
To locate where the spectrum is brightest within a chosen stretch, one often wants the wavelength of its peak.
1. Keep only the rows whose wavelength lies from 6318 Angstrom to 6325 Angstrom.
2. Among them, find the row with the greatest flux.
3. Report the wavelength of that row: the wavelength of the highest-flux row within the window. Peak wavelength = 6324.23 Angstrom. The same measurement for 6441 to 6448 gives 6444.77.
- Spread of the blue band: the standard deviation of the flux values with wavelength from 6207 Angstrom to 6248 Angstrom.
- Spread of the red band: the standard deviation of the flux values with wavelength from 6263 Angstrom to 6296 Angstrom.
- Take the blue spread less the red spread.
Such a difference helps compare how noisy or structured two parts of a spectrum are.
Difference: -0.05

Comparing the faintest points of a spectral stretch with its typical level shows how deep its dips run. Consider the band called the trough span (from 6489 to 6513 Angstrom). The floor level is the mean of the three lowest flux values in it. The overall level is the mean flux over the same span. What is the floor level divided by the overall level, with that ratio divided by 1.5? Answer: 0.589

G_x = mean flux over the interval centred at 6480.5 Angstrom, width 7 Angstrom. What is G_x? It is 8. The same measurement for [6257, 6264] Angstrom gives 4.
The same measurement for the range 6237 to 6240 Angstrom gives 3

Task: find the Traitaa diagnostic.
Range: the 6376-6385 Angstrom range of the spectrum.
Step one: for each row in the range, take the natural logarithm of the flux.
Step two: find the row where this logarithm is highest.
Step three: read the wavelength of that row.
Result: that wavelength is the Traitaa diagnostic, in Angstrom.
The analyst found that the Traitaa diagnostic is 6376.87 Angstrom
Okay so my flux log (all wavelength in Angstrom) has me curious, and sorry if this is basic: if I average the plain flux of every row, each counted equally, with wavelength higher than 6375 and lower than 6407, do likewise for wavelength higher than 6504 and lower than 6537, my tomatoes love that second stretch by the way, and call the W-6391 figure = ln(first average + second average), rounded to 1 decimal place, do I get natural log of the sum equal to 2.7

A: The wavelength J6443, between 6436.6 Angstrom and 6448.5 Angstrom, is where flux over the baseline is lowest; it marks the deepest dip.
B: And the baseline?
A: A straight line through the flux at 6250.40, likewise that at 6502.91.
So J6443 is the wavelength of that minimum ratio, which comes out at 6438.84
